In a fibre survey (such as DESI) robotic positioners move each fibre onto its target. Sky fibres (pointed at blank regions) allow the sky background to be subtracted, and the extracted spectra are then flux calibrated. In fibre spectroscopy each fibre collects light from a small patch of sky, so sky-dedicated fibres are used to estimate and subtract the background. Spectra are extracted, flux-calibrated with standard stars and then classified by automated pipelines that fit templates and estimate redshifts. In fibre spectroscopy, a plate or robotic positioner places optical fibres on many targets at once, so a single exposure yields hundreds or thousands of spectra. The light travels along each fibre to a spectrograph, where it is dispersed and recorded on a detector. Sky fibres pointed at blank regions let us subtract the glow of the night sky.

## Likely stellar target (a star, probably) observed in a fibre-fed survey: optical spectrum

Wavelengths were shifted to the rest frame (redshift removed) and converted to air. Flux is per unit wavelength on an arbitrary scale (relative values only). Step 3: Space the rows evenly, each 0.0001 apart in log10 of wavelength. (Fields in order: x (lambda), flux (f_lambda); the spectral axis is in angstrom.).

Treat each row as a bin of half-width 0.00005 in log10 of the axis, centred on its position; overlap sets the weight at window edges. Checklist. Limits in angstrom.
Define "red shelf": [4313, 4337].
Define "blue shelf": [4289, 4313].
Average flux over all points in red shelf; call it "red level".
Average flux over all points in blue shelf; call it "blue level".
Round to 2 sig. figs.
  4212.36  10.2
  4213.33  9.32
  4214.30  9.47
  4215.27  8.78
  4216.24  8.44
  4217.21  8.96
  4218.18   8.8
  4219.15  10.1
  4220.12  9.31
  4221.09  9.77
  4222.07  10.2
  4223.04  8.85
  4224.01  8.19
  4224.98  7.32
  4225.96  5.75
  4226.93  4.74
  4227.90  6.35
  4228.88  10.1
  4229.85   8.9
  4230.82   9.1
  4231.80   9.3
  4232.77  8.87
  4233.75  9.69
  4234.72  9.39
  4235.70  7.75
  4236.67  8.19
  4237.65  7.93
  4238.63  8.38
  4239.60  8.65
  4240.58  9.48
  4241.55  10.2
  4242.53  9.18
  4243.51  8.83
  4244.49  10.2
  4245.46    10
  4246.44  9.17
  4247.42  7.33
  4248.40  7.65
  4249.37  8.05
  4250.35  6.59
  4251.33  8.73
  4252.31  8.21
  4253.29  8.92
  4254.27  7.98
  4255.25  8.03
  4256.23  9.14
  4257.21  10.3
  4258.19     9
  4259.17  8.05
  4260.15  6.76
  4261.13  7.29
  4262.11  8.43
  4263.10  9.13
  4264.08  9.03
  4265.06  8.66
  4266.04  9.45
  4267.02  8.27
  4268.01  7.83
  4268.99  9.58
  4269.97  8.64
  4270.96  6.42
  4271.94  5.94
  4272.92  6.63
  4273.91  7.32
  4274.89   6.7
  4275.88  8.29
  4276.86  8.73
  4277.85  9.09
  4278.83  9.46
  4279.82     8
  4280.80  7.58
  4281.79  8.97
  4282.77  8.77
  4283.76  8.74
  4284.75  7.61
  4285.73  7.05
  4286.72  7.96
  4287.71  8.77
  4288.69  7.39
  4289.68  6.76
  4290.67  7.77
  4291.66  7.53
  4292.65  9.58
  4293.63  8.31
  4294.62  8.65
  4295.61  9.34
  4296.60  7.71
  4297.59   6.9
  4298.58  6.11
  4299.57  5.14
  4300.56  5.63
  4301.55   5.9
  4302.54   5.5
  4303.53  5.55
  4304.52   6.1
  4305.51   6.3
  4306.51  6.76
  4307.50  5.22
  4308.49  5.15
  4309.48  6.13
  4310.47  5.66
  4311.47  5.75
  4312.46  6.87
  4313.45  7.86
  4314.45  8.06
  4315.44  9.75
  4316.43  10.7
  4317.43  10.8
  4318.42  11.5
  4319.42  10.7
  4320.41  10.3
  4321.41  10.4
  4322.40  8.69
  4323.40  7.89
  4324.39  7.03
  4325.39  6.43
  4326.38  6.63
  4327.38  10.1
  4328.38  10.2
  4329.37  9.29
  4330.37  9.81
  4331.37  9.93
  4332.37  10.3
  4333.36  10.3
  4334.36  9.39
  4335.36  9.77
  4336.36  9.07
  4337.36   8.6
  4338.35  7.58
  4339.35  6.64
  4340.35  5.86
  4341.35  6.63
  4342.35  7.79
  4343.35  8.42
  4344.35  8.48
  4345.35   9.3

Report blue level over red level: 0.71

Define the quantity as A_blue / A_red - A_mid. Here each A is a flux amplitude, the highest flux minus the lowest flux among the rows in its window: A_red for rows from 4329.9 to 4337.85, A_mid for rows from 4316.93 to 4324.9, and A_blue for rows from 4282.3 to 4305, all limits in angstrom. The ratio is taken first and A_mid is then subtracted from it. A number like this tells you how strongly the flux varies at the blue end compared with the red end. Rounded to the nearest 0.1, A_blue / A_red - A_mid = -1.9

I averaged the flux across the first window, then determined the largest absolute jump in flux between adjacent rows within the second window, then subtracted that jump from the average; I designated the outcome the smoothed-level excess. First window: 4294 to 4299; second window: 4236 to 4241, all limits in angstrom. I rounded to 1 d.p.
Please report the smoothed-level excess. 6.9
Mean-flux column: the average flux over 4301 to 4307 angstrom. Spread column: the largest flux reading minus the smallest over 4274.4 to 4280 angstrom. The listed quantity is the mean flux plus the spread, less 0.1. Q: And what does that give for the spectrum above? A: 8.7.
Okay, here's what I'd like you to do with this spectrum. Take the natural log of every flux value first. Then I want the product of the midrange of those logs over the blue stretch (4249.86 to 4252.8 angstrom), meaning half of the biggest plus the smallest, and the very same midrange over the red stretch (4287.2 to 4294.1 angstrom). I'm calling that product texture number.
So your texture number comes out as 4.2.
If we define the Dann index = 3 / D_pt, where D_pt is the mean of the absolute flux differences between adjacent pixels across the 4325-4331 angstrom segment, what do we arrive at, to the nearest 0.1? 2.9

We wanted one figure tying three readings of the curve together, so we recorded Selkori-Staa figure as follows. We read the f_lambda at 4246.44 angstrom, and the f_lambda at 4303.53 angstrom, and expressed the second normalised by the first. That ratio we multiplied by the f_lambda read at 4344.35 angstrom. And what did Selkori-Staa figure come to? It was 5.1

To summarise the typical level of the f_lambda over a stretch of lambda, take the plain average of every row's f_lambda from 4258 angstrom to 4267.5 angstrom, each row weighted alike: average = 8.4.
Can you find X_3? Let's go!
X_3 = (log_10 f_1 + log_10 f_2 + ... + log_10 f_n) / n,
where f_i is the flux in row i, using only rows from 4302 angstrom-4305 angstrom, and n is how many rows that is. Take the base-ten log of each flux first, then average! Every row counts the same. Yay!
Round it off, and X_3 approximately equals 0.76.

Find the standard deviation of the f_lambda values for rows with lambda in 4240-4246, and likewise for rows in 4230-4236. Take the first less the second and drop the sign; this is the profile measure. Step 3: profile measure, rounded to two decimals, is 0.10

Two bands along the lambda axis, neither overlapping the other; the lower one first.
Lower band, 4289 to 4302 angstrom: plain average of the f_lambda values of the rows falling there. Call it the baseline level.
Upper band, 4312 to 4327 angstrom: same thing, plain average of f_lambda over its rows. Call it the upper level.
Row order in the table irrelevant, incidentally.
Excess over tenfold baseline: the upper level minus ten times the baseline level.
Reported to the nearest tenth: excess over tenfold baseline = -64.4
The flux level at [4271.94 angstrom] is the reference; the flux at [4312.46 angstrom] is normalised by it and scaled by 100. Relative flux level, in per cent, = 116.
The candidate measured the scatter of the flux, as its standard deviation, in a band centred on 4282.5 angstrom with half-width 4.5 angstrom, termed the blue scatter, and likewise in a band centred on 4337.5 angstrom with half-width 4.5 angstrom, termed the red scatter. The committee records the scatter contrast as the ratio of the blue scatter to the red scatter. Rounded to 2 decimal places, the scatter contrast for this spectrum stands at 0.50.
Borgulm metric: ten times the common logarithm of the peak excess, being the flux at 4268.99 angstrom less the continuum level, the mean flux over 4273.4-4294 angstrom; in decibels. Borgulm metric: 1.7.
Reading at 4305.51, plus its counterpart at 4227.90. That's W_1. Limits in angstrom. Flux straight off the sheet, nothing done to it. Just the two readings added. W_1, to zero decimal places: 13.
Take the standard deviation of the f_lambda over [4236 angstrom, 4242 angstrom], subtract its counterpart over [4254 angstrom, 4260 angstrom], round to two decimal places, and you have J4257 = -0.05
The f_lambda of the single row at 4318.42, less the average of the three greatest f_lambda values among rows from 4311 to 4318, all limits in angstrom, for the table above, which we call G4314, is 1.1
